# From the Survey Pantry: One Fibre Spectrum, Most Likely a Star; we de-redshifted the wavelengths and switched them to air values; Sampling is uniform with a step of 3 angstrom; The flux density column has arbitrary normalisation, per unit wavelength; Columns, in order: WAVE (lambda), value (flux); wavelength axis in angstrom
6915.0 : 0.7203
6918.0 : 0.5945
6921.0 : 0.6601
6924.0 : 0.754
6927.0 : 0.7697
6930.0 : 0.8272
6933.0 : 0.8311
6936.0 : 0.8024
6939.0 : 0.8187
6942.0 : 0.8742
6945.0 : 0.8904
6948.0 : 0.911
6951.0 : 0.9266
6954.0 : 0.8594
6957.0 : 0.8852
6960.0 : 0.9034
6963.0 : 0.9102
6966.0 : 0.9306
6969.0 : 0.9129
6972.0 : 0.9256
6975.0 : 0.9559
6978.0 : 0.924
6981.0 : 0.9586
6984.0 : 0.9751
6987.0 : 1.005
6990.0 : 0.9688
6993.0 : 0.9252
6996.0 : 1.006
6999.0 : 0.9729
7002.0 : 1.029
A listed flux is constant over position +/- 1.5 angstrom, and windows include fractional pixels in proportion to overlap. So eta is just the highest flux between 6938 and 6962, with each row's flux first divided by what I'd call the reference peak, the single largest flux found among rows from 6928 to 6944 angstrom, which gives 1.06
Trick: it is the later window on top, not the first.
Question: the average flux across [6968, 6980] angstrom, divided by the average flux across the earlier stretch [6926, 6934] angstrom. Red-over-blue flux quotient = 1.15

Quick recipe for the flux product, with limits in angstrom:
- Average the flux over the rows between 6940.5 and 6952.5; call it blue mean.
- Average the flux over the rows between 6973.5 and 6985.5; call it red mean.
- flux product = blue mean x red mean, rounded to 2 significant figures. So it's 0.86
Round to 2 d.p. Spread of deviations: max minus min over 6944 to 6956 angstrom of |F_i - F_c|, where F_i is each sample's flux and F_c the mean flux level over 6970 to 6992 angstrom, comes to 0.07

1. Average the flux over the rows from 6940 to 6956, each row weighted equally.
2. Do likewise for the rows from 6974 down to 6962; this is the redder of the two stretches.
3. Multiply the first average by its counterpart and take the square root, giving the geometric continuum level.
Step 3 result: 0.91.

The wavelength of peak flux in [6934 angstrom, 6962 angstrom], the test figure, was 6951.0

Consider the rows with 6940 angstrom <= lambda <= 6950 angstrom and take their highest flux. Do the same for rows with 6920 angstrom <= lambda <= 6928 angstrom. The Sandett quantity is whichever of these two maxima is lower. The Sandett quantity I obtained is 0.77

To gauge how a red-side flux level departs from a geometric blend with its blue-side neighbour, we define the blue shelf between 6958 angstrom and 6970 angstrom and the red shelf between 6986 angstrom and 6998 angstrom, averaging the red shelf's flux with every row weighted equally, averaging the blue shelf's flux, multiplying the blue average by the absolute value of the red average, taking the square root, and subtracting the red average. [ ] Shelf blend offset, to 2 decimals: -0.03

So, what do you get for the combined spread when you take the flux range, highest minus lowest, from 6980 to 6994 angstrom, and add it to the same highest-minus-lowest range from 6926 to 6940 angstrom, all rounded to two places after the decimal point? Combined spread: 0.14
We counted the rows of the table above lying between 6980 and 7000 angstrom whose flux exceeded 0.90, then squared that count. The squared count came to 49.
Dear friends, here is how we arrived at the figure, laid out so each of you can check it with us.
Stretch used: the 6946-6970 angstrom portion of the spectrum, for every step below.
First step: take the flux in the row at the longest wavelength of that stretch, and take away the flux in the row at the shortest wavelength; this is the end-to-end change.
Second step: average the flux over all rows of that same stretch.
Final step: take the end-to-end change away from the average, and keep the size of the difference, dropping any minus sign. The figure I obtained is 0.90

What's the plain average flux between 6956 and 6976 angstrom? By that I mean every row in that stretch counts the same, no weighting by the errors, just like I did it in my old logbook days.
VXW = 0.918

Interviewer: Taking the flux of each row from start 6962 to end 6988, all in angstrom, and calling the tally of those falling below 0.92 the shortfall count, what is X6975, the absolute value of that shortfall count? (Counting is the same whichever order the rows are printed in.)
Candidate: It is 2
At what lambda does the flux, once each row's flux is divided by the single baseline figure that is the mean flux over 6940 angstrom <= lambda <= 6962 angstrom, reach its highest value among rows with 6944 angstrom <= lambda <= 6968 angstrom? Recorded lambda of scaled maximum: 6966.0 angstrom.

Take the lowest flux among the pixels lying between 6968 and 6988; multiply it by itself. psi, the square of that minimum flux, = 0.83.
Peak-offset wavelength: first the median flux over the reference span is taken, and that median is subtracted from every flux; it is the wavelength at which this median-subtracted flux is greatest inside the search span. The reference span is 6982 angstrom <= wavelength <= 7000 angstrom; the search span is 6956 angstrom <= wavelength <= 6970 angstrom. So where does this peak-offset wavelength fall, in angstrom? 6966.0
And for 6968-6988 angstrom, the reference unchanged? 6987.0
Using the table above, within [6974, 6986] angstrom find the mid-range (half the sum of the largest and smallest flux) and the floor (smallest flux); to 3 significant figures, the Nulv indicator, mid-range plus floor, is 1.87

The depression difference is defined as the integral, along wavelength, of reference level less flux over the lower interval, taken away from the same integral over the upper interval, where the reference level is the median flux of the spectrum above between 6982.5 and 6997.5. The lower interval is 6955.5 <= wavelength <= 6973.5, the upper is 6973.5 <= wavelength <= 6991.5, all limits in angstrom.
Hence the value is -1.0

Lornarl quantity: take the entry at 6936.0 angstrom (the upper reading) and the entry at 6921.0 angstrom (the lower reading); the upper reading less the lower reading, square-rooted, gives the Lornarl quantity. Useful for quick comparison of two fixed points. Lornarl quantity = 0.377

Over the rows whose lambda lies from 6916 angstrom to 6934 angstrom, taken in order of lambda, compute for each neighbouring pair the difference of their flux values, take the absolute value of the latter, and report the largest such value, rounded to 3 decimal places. 0.094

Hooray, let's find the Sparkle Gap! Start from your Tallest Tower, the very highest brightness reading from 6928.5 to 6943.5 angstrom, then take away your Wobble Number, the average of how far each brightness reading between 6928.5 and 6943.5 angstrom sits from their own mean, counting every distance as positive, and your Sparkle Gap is 0.86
